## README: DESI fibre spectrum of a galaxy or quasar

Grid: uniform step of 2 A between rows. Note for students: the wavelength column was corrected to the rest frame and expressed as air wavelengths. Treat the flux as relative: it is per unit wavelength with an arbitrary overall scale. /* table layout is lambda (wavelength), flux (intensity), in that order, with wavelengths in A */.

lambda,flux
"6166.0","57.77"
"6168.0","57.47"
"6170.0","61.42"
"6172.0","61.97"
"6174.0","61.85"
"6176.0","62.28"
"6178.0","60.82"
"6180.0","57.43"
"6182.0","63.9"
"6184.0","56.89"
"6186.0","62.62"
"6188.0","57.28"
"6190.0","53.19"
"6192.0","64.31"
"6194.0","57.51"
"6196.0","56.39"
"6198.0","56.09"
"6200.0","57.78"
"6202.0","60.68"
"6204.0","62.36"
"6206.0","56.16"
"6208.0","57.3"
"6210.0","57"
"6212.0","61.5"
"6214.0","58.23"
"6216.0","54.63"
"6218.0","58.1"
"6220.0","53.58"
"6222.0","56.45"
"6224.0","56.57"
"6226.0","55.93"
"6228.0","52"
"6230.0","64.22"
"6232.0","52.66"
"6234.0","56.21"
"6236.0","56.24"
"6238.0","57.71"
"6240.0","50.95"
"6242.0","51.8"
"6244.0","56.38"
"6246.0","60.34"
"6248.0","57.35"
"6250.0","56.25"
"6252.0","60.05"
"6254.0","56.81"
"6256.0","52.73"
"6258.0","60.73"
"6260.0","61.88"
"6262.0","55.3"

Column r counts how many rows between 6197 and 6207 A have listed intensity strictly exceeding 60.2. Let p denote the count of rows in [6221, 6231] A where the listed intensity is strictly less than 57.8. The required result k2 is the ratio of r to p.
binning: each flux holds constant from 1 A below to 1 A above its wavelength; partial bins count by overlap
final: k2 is 0.5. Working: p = 4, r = 2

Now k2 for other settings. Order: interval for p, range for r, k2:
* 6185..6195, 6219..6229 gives 0.0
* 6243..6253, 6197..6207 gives 0.7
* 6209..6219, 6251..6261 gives 1.0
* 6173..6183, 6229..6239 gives 1.0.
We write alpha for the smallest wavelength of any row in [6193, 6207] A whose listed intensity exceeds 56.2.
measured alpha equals 6194.0 A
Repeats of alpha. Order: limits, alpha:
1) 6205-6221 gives 6208.0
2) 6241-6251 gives 6244.0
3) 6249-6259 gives 6250.0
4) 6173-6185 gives 6174.0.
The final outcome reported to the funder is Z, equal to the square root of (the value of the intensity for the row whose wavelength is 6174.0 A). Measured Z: 7.86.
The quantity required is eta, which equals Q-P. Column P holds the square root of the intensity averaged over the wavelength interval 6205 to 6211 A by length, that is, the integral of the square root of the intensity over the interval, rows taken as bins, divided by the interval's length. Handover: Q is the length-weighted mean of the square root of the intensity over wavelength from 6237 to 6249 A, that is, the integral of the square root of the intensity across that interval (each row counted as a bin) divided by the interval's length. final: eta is -0.07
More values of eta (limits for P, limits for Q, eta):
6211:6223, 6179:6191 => 0.09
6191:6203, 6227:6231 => -0.05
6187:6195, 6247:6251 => -0.08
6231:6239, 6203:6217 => 0.16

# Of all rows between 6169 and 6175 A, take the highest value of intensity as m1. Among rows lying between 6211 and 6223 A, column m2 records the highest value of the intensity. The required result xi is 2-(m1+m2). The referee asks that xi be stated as -121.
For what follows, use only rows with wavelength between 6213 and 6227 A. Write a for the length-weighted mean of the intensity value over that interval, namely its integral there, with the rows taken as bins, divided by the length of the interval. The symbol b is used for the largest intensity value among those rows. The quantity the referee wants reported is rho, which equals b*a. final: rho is 3273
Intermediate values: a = 56.2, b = 58.23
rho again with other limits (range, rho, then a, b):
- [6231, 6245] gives 3149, 54.6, 57.71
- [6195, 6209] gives 3624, 58.1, 62.36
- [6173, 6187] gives 3887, 60.8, 63.9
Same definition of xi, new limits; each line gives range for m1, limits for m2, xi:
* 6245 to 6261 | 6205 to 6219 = -121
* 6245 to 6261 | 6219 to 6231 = -124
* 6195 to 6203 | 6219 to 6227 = -115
